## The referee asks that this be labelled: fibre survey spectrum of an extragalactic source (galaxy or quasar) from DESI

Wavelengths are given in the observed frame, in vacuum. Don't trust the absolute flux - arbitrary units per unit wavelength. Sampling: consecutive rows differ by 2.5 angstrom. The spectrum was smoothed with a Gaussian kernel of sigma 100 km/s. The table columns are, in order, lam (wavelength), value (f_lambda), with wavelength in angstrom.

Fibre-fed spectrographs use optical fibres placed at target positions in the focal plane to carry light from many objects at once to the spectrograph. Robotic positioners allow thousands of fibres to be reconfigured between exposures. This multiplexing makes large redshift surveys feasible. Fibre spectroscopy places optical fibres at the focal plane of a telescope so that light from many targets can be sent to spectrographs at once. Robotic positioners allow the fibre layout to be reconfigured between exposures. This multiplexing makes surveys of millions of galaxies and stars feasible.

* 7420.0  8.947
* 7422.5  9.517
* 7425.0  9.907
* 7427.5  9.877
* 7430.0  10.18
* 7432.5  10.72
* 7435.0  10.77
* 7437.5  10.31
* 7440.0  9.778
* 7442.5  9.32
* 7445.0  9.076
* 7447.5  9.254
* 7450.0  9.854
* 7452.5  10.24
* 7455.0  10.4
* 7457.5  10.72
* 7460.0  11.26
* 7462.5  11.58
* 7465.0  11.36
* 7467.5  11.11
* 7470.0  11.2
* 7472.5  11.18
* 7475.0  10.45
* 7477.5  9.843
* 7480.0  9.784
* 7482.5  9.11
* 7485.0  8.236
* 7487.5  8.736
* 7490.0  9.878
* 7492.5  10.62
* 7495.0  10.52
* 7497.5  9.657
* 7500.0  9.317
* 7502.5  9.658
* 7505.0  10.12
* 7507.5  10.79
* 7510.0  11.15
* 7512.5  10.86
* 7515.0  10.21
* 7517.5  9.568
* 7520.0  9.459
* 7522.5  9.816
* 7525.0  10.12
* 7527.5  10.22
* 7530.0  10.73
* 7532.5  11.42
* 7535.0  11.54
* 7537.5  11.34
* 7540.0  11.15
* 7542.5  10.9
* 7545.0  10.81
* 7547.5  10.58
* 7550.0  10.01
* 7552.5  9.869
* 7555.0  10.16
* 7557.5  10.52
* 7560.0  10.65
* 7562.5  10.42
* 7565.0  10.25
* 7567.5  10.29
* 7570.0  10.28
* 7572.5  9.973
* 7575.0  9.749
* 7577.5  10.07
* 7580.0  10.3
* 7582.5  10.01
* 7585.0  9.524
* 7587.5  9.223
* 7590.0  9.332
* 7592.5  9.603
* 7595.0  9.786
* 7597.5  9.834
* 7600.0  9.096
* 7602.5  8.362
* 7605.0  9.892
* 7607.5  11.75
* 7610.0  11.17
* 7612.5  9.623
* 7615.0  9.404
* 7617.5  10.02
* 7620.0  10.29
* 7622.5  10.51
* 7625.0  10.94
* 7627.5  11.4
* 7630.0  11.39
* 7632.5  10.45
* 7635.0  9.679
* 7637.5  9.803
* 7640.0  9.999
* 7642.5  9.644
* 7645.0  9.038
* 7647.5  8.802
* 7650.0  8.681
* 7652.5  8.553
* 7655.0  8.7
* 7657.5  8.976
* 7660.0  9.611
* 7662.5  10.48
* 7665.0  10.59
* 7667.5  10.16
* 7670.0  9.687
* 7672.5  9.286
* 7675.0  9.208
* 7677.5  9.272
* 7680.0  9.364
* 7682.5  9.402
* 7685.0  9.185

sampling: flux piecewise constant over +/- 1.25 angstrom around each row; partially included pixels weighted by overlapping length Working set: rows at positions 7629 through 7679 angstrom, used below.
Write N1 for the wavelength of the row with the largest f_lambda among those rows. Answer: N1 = 7630.0 angstrom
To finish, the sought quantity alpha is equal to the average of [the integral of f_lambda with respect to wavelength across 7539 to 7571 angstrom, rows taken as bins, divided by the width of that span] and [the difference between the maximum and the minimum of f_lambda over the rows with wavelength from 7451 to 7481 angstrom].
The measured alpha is 6.1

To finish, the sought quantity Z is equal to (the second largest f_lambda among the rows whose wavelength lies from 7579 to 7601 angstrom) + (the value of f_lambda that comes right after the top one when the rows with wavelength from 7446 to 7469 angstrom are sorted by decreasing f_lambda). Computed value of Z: 21.4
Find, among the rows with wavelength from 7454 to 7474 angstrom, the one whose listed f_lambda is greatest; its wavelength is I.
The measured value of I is 7462.5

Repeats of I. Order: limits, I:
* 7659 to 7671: 7665.0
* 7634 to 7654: 7640.0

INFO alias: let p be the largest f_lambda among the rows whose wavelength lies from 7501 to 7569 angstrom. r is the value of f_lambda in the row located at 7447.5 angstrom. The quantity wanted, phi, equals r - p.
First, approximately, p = 11.54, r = 9.254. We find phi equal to -2.3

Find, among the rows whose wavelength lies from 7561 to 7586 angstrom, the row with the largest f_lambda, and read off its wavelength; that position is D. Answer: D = 7562.5 angstrom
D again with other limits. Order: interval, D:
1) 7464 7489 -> 7465.0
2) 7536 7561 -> 7537.5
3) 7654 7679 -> 7665.0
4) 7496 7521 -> 7510.0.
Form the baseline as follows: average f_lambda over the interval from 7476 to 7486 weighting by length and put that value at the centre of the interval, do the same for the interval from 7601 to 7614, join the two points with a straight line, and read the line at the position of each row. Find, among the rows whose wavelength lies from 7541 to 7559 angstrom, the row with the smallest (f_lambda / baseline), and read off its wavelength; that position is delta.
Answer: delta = 7552.5 angstrom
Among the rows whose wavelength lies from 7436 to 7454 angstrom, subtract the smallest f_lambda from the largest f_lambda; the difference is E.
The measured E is 1.23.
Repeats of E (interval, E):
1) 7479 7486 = 1.55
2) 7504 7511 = 1.03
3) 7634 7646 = 0.96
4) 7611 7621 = 0.89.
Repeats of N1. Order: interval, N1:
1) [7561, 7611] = 7607.5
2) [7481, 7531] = 7510.0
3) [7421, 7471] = 7462.5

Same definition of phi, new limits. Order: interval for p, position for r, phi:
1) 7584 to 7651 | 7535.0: -0.2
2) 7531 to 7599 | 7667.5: -1.4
